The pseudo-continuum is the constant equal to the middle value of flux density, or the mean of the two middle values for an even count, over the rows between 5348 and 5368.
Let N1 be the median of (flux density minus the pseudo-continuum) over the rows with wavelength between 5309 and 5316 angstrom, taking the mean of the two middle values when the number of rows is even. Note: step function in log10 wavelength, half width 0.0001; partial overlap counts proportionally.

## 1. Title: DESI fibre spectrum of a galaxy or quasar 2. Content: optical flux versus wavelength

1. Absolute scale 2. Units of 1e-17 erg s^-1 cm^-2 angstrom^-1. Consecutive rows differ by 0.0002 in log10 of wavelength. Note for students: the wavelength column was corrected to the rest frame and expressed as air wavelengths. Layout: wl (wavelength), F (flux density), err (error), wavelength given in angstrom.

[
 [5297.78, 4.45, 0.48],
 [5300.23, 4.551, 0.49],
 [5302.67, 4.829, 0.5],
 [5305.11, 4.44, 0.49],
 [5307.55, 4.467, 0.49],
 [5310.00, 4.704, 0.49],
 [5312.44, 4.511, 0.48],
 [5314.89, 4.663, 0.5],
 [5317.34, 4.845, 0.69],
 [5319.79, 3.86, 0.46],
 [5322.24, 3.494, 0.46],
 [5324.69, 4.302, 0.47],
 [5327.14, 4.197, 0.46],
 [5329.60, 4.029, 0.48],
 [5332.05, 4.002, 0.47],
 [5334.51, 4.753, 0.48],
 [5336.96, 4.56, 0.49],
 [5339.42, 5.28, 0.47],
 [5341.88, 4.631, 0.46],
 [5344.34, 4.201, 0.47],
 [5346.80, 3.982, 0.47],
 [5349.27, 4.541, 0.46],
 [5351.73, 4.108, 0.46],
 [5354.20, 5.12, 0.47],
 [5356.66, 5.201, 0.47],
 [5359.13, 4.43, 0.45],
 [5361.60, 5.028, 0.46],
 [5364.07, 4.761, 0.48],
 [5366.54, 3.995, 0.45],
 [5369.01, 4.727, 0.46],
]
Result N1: 0.01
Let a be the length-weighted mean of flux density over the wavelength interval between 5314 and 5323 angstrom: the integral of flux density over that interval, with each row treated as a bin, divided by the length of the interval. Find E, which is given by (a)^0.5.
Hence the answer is 2.06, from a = 4.23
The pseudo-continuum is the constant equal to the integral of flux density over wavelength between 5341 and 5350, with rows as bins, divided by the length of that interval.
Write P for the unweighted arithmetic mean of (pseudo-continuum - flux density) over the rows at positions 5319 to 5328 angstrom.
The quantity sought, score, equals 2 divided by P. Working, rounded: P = 0.35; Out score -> 6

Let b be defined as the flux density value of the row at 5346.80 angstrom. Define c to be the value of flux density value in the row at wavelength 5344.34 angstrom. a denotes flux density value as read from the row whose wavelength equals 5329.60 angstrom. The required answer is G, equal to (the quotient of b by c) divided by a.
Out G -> 0.235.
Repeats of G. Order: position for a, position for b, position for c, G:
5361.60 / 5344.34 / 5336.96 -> 0.183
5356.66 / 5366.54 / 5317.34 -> 0.159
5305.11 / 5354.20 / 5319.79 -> 0.299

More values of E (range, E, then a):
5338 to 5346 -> 2.16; 4.66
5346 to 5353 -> 2.06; 4.22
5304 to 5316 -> 2.13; 4.56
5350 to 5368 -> 2.16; 4.66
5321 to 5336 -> 2.03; 4.14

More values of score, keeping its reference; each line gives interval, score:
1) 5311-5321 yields -13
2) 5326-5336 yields 29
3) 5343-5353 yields 19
